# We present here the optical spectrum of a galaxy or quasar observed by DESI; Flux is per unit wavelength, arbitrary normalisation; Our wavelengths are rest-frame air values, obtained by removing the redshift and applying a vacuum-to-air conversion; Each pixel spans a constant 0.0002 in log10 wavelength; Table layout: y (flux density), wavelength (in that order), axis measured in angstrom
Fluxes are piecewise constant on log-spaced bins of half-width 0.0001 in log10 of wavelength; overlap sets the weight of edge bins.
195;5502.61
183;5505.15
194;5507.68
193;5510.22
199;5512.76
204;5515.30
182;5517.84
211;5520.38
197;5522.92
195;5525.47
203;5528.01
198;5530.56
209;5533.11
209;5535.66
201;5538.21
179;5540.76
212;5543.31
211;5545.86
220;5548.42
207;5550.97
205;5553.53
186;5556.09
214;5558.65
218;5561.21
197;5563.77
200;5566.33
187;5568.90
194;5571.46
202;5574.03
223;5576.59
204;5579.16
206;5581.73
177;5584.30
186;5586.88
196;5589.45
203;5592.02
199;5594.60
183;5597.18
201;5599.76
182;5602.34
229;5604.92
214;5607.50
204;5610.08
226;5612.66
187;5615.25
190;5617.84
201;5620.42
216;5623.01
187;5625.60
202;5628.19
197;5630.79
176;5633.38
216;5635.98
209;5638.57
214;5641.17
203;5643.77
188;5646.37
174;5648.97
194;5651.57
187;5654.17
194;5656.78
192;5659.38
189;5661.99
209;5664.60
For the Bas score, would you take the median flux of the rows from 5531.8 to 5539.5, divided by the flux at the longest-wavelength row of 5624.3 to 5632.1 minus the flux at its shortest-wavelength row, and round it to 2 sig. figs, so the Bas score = 21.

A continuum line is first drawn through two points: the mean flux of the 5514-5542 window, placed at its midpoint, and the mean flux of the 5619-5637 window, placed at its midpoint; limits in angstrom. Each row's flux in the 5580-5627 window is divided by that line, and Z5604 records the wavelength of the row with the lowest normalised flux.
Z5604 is 5584.30 angstrom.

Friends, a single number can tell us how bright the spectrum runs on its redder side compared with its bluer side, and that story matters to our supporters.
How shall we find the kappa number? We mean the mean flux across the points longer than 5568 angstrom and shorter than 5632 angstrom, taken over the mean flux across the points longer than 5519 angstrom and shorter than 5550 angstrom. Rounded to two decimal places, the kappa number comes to 0.98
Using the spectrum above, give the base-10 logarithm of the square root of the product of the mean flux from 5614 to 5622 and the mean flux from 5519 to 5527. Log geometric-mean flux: 2.29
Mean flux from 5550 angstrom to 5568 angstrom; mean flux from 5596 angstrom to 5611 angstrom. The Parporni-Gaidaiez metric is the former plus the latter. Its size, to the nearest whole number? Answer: 406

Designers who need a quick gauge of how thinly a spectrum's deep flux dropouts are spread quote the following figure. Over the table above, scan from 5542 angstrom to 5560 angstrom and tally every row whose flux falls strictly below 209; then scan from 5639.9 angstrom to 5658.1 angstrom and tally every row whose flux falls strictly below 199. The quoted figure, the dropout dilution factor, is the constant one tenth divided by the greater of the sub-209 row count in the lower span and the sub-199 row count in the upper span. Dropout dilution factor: 0.0200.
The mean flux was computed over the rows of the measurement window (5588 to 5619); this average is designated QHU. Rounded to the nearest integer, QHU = 201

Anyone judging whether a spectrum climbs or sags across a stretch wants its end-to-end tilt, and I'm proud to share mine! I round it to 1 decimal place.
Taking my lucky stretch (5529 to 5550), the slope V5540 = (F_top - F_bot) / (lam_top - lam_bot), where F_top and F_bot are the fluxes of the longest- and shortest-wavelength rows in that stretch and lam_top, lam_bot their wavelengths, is 1.2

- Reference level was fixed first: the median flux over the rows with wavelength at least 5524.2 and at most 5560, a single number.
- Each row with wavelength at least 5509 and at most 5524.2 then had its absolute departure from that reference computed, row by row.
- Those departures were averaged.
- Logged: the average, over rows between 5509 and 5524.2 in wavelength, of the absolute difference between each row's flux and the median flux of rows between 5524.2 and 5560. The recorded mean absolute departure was 10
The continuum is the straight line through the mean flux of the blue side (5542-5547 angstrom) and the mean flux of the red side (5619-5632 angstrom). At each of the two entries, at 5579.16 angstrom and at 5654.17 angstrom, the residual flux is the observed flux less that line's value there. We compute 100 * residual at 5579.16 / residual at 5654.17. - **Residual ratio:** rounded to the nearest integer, 29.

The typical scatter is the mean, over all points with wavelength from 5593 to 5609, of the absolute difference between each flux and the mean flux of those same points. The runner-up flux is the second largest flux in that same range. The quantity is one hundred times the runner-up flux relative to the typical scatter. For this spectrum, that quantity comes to 1592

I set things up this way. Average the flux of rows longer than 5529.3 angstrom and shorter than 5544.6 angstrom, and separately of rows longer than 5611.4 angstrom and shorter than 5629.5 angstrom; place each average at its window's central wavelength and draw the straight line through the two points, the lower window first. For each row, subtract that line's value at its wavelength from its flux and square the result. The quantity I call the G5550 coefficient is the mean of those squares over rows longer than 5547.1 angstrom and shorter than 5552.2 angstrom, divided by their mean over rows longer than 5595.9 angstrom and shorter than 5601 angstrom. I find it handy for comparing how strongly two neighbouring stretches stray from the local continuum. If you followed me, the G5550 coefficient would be 1.1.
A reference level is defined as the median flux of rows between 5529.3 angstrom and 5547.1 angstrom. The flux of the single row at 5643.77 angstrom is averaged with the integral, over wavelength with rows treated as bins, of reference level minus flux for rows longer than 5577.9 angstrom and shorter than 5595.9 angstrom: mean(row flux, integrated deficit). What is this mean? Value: 220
